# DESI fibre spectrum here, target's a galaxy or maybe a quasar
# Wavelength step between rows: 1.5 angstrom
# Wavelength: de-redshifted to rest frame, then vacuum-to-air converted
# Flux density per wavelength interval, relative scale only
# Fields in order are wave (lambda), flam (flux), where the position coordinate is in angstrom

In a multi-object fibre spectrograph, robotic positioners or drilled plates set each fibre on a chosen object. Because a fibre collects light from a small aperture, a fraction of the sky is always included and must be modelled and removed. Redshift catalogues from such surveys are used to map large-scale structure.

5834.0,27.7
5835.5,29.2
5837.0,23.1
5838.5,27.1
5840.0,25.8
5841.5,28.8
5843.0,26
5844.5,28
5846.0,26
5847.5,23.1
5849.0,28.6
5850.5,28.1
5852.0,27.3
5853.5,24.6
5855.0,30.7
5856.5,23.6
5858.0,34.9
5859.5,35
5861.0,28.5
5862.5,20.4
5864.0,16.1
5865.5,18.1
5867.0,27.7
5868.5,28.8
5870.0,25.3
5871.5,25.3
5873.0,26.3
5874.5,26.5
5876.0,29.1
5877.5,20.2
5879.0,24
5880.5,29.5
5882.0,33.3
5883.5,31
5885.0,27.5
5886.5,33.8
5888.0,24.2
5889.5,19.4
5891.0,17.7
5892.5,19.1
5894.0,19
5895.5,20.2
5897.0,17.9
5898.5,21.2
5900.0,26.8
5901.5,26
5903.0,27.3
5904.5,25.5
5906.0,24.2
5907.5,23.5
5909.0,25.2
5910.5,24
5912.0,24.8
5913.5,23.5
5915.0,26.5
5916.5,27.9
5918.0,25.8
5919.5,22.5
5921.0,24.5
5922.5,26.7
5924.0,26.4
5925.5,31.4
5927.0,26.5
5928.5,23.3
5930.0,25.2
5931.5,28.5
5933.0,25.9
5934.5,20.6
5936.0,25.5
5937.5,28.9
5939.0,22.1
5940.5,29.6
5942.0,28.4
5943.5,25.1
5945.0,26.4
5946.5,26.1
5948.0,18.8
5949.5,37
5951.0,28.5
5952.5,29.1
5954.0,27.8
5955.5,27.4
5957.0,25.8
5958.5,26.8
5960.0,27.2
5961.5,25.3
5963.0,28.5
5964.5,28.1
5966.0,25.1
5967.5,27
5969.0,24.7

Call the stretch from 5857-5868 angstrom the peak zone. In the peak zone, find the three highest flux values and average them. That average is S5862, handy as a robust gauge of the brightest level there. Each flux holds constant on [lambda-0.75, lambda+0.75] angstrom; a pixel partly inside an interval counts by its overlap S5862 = 32.8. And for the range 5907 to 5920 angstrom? 26.7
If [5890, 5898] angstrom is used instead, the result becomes 19.4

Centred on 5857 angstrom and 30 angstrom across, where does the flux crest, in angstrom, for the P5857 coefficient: 5859.5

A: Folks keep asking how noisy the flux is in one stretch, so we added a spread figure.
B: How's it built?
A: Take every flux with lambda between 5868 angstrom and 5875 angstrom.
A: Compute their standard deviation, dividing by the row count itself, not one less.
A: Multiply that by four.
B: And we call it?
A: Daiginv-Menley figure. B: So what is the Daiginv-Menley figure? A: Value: 5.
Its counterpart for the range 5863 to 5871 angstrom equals 21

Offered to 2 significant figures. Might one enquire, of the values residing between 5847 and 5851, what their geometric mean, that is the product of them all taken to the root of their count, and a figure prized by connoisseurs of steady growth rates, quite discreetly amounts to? 26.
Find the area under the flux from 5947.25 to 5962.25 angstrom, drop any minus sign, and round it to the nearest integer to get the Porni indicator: 411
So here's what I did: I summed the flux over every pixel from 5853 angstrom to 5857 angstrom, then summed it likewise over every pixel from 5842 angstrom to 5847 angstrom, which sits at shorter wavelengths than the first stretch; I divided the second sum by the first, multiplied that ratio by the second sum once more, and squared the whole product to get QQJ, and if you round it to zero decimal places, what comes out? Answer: 6580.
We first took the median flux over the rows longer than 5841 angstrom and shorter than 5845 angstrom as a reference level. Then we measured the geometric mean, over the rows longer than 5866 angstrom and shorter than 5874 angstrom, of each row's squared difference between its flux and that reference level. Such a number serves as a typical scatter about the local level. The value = 2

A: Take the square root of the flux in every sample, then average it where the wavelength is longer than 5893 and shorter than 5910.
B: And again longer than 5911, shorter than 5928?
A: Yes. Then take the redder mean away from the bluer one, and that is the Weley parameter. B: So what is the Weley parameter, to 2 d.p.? -0.28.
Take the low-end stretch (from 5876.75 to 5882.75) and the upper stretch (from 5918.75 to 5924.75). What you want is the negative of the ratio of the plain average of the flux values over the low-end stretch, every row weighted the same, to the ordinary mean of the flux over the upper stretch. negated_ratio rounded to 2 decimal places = -1.07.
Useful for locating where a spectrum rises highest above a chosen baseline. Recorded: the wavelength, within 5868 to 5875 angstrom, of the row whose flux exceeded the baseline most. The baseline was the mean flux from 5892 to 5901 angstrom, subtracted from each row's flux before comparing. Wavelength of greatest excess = 5868.5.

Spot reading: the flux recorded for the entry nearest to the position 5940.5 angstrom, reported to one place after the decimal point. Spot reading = 29.6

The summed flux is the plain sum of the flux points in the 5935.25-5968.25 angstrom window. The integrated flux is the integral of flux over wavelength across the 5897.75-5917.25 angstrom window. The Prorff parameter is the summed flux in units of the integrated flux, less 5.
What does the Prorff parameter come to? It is -3.8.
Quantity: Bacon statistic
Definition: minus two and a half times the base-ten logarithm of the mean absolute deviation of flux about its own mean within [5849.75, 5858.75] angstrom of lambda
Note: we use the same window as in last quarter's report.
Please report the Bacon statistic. -1.2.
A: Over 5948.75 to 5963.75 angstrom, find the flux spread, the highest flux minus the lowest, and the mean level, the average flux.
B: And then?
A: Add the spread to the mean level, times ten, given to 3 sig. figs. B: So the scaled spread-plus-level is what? 400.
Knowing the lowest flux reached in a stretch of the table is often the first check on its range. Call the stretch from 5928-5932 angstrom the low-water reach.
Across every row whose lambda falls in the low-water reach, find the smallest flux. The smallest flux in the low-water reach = 23.3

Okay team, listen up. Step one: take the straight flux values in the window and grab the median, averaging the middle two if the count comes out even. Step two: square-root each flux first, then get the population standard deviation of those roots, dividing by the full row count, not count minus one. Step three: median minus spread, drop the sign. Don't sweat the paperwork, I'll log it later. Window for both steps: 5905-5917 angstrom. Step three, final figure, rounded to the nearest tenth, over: 24.4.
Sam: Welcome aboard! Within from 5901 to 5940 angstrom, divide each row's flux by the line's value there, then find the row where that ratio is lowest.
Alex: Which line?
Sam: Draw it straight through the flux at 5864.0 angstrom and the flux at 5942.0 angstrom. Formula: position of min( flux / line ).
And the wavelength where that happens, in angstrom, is 5934.5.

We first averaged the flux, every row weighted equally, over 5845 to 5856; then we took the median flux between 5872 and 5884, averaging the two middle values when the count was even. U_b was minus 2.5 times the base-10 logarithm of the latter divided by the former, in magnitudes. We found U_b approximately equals -0.04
